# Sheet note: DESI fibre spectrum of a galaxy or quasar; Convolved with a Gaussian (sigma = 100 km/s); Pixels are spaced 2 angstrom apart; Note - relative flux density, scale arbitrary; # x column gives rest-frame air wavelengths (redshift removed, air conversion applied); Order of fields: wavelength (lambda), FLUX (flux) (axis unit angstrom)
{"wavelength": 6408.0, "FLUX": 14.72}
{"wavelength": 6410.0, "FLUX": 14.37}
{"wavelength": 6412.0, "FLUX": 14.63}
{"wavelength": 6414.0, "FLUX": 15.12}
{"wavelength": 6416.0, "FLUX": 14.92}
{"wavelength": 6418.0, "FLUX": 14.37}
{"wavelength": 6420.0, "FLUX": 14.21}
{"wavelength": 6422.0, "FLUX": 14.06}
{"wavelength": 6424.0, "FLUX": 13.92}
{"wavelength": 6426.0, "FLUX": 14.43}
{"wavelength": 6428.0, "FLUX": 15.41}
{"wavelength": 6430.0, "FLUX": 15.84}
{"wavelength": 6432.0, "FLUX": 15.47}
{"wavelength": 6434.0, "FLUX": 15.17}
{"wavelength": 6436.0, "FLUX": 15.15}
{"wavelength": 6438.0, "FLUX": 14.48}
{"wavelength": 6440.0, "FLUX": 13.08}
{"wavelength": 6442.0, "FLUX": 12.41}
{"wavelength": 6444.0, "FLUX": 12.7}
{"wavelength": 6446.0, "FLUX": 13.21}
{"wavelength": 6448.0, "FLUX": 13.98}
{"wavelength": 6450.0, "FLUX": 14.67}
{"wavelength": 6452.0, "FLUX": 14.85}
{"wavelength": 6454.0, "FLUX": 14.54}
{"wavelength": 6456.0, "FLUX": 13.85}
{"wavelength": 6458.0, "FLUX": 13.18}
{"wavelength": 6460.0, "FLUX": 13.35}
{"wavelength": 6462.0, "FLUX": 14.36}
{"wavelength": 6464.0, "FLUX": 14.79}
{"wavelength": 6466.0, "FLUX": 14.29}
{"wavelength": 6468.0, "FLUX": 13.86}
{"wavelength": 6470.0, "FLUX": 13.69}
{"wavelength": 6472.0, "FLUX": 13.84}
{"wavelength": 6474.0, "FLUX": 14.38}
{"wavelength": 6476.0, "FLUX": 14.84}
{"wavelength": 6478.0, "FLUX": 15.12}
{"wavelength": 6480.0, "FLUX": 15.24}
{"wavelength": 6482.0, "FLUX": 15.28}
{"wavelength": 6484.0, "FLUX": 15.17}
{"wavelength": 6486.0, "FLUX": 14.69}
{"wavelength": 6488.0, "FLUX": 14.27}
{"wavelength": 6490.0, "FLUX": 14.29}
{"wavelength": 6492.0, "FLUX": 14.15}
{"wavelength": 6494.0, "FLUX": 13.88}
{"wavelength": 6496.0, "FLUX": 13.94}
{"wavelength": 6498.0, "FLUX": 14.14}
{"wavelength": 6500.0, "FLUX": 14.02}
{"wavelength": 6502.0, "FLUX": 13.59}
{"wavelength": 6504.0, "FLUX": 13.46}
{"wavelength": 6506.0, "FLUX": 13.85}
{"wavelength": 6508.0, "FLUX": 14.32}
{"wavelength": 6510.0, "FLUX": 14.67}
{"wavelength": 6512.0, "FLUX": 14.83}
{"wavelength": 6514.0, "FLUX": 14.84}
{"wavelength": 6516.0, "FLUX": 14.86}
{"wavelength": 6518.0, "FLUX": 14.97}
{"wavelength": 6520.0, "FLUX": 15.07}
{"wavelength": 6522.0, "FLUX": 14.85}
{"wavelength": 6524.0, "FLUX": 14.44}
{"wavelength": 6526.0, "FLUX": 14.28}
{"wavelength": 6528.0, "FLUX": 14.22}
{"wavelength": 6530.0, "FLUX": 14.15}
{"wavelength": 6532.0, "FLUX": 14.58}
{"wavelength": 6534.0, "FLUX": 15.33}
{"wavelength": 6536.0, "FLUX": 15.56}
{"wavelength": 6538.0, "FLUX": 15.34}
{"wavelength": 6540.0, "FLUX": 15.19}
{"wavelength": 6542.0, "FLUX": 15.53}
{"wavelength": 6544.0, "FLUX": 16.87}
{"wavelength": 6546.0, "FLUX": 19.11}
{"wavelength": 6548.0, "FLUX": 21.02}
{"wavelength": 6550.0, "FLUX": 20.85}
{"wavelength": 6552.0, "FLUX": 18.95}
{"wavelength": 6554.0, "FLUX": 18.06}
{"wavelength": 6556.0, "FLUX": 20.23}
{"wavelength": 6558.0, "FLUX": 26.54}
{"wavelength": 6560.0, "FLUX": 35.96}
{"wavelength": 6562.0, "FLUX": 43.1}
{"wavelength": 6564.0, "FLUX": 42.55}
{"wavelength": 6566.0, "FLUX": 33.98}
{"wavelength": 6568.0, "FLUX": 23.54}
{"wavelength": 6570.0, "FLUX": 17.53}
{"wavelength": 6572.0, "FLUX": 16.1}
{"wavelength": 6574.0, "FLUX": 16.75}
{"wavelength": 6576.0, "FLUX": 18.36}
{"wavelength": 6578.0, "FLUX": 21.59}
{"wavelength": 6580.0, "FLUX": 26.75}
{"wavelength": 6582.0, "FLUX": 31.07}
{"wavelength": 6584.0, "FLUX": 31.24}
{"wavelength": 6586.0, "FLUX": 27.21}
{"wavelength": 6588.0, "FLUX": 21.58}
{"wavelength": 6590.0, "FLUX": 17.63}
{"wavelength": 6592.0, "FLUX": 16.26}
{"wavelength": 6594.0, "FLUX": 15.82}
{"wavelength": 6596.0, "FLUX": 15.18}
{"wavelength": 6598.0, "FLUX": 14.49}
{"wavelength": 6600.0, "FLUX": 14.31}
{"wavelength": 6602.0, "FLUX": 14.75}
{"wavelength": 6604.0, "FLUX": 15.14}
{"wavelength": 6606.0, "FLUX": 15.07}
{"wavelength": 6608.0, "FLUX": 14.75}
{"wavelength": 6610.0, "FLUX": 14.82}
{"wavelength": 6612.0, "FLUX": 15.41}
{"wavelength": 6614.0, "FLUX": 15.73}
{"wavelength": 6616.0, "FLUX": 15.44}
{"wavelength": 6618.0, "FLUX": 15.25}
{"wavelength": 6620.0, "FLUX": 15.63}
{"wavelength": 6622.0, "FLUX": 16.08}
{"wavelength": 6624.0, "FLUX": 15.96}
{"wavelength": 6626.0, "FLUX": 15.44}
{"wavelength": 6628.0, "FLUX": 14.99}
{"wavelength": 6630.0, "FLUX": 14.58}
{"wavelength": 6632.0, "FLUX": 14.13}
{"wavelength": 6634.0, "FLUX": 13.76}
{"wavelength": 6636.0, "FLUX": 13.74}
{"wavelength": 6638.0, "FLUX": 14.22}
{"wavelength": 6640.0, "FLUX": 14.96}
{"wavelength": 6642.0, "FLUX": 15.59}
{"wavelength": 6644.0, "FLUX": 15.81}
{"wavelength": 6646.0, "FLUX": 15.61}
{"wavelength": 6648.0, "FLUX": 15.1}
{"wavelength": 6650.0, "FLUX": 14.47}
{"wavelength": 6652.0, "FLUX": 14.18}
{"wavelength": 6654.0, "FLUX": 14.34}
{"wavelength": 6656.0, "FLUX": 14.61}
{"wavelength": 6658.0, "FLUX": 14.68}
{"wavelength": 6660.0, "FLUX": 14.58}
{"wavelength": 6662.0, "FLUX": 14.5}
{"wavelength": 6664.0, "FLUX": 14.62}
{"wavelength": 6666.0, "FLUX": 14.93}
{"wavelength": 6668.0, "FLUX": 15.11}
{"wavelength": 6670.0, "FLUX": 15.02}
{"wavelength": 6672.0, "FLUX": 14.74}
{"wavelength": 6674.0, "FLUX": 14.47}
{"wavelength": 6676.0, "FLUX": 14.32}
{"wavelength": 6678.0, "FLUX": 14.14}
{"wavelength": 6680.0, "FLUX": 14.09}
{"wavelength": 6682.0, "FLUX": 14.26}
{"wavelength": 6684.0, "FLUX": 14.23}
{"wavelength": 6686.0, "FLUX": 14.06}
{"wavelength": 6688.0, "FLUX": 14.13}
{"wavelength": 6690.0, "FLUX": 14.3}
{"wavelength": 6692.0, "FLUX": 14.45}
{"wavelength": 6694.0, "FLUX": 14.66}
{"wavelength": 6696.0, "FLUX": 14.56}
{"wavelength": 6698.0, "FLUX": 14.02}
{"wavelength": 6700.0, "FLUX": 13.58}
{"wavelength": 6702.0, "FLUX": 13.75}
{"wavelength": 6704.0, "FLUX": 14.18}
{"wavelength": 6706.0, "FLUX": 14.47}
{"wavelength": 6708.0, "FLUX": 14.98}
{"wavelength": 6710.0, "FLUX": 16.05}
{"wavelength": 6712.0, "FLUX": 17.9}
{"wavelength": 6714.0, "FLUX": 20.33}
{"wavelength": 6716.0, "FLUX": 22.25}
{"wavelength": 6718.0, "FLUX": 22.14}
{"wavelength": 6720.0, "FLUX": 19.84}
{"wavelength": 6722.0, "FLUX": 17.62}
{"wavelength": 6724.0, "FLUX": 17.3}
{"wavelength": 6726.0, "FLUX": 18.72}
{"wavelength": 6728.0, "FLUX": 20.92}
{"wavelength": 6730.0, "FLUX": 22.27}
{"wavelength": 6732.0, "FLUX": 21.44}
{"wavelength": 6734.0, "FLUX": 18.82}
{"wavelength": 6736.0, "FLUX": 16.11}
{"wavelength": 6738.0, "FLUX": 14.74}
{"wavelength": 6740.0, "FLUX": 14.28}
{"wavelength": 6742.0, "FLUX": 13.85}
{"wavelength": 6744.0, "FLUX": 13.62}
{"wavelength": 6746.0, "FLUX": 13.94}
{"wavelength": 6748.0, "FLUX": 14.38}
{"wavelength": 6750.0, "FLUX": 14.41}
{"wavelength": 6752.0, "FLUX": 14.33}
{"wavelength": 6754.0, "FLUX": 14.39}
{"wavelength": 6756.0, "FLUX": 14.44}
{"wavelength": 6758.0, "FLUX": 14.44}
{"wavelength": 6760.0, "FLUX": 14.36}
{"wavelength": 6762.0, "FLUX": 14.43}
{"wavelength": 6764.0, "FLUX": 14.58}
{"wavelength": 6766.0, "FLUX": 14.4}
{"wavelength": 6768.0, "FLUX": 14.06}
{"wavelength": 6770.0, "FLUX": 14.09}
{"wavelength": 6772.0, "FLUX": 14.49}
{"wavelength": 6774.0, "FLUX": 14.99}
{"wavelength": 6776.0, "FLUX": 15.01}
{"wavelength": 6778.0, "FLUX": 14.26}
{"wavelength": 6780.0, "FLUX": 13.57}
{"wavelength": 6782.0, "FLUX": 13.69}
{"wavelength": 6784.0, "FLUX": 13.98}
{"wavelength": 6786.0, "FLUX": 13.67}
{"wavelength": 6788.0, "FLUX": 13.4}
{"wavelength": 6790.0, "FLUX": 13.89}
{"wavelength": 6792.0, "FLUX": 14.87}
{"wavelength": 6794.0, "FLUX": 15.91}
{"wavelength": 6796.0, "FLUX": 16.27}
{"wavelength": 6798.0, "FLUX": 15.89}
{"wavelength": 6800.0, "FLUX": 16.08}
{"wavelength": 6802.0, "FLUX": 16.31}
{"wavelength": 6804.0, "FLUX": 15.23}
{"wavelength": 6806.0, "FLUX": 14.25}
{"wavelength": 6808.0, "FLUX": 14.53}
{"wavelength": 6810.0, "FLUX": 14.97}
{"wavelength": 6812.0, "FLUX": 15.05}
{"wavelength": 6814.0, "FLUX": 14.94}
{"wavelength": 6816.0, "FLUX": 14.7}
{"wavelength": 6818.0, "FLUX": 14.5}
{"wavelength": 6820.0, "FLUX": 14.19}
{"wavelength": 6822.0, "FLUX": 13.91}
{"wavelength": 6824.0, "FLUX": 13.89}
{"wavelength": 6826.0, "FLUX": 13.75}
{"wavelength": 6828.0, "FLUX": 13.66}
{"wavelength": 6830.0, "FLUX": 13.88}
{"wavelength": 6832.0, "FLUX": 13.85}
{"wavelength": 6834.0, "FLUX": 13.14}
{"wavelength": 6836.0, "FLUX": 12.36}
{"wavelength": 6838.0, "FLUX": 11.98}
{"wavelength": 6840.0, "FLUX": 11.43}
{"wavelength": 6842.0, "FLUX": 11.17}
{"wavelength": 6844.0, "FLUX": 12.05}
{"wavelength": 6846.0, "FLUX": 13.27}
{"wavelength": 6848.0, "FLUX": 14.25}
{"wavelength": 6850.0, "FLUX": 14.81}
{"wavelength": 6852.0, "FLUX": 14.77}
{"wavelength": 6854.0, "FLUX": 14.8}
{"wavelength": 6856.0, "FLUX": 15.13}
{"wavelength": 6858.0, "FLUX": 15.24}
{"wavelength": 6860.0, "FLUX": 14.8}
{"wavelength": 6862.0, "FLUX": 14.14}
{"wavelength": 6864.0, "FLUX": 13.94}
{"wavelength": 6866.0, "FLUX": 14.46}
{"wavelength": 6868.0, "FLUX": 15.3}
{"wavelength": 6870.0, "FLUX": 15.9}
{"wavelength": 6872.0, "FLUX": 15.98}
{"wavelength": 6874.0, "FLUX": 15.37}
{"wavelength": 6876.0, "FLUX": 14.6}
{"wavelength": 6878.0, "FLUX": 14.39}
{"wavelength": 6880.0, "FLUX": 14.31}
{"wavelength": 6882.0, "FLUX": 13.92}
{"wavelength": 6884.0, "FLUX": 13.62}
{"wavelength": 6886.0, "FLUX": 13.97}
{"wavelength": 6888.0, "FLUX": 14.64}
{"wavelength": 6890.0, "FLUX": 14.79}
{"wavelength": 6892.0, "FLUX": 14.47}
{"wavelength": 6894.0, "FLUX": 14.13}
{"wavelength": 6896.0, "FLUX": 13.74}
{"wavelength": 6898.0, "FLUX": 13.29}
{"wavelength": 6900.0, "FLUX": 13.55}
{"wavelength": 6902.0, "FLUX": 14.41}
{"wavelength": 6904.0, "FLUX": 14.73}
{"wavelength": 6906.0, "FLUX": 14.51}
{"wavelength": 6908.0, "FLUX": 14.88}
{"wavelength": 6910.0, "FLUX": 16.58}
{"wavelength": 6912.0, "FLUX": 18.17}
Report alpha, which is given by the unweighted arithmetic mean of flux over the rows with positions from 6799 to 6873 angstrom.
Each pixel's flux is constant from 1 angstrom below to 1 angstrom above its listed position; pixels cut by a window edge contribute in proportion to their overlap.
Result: 14.2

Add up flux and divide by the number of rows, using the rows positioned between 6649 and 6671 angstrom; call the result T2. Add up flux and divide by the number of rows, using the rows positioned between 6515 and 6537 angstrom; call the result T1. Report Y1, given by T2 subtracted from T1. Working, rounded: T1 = 14.8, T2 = 14.6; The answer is 0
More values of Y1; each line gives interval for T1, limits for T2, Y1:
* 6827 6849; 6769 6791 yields -1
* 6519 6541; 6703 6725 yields -3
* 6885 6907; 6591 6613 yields -1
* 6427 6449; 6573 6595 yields -8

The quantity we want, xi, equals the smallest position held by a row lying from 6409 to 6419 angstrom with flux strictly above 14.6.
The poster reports 6412.0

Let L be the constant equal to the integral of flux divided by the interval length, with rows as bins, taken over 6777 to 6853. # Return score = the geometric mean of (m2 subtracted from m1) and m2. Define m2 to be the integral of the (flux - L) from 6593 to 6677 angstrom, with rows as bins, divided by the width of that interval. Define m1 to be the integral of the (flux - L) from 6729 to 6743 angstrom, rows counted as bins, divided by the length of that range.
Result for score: 1.40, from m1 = 3.2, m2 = 0.8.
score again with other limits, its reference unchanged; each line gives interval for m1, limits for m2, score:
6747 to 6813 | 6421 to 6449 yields 0.22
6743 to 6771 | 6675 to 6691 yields 0.08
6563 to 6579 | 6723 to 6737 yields 4.83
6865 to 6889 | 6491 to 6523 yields 0.29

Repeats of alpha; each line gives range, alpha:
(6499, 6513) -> 14.1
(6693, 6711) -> 14.5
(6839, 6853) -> 13.1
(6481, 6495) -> 14.5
